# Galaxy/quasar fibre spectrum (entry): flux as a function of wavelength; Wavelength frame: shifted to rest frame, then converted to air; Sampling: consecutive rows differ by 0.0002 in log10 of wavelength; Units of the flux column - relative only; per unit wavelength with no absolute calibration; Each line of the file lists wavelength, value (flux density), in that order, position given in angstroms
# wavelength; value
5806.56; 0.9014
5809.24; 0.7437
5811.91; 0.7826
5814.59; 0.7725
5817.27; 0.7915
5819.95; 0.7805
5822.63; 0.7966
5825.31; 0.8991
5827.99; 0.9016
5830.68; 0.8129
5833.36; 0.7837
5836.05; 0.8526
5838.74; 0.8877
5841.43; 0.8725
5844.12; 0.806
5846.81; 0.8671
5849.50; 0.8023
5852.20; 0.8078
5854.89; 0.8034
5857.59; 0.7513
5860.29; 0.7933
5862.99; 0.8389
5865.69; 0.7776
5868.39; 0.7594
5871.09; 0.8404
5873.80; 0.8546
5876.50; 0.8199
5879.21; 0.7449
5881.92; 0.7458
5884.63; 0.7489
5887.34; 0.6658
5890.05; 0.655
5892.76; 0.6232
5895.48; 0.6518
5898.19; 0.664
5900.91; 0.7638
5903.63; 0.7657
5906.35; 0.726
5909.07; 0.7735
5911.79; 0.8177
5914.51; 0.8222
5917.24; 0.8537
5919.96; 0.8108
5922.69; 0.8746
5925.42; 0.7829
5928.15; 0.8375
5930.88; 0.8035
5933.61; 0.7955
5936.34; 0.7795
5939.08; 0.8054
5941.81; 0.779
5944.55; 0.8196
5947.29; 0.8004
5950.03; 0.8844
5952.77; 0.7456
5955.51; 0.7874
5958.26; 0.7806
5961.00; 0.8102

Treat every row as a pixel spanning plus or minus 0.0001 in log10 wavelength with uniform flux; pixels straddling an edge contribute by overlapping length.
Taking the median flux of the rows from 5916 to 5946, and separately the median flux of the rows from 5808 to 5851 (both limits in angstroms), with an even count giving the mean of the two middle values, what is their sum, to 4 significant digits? 1.610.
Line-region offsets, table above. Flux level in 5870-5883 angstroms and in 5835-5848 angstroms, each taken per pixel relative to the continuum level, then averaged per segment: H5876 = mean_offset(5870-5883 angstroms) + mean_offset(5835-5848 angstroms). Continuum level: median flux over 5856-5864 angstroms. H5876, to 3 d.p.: 0.072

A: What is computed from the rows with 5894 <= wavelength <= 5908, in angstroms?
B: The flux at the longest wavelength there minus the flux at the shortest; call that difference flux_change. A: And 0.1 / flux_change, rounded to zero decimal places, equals 1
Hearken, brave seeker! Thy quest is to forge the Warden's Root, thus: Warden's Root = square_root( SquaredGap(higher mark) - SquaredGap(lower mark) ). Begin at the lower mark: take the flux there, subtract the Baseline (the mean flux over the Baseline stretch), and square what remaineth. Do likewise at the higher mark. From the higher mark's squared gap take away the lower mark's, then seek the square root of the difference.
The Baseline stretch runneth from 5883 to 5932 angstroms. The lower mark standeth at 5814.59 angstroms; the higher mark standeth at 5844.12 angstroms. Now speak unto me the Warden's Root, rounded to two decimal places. 0.05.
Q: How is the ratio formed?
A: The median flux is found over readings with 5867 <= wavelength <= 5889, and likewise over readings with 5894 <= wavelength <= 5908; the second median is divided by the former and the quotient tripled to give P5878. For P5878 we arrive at 2.89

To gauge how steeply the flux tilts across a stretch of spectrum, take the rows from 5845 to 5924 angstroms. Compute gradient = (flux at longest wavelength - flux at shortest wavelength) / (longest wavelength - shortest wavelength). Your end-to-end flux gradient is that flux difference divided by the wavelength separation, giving 0.0001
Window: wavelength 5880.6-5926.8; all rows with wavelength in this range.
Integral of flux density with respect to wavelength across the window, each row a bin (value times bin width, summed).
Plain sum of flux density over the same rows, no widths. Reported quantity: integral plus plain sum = 47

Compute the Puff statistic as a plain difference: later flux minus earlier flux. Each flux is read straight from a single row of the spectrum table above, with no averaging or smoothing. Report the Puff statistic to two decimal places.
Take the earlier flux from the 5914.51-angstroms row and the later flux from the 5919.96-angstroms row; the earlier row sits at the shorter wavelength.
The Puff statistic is -0.01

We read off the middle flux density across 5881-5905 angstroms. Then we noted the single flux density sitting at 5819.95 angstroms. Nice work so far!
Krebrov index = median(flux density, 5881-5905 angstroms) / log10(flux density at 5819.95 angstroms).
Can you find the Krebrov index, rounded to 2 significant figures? -6.2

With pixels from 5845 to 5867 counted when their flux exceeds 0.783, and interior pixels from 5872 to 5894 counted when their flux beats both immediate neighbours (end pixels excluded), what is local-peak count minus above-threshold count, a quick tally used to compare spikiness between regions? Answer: -5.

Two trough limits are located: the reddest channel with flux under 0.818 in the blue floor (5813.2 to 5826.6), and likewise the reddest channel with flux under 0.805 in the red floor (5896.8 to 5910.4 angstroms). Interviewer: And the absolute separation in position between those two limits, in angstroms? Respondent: 86.4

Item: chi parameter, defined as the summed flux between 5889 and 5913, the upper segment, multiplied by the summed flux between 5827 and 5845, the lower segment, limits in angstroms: 38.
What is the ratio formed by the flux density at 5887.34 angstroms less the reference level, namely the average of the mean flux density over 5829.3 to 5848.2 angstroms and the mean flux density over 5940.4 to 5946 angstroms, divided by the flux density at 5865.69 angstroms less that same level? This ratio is 4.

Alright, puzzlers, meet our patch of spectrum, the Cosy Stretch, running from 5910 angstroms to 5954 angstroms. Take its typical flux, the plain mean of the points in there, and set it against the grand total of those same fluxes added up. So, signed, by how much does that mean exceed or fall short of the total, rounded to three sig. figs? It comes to -12.2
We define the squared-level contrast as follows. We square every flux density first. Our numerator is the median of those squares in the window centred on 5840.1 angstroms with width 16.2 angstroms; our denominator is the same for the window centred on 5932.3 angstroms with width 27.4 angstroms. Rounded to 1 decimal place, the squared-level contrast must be 1.1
